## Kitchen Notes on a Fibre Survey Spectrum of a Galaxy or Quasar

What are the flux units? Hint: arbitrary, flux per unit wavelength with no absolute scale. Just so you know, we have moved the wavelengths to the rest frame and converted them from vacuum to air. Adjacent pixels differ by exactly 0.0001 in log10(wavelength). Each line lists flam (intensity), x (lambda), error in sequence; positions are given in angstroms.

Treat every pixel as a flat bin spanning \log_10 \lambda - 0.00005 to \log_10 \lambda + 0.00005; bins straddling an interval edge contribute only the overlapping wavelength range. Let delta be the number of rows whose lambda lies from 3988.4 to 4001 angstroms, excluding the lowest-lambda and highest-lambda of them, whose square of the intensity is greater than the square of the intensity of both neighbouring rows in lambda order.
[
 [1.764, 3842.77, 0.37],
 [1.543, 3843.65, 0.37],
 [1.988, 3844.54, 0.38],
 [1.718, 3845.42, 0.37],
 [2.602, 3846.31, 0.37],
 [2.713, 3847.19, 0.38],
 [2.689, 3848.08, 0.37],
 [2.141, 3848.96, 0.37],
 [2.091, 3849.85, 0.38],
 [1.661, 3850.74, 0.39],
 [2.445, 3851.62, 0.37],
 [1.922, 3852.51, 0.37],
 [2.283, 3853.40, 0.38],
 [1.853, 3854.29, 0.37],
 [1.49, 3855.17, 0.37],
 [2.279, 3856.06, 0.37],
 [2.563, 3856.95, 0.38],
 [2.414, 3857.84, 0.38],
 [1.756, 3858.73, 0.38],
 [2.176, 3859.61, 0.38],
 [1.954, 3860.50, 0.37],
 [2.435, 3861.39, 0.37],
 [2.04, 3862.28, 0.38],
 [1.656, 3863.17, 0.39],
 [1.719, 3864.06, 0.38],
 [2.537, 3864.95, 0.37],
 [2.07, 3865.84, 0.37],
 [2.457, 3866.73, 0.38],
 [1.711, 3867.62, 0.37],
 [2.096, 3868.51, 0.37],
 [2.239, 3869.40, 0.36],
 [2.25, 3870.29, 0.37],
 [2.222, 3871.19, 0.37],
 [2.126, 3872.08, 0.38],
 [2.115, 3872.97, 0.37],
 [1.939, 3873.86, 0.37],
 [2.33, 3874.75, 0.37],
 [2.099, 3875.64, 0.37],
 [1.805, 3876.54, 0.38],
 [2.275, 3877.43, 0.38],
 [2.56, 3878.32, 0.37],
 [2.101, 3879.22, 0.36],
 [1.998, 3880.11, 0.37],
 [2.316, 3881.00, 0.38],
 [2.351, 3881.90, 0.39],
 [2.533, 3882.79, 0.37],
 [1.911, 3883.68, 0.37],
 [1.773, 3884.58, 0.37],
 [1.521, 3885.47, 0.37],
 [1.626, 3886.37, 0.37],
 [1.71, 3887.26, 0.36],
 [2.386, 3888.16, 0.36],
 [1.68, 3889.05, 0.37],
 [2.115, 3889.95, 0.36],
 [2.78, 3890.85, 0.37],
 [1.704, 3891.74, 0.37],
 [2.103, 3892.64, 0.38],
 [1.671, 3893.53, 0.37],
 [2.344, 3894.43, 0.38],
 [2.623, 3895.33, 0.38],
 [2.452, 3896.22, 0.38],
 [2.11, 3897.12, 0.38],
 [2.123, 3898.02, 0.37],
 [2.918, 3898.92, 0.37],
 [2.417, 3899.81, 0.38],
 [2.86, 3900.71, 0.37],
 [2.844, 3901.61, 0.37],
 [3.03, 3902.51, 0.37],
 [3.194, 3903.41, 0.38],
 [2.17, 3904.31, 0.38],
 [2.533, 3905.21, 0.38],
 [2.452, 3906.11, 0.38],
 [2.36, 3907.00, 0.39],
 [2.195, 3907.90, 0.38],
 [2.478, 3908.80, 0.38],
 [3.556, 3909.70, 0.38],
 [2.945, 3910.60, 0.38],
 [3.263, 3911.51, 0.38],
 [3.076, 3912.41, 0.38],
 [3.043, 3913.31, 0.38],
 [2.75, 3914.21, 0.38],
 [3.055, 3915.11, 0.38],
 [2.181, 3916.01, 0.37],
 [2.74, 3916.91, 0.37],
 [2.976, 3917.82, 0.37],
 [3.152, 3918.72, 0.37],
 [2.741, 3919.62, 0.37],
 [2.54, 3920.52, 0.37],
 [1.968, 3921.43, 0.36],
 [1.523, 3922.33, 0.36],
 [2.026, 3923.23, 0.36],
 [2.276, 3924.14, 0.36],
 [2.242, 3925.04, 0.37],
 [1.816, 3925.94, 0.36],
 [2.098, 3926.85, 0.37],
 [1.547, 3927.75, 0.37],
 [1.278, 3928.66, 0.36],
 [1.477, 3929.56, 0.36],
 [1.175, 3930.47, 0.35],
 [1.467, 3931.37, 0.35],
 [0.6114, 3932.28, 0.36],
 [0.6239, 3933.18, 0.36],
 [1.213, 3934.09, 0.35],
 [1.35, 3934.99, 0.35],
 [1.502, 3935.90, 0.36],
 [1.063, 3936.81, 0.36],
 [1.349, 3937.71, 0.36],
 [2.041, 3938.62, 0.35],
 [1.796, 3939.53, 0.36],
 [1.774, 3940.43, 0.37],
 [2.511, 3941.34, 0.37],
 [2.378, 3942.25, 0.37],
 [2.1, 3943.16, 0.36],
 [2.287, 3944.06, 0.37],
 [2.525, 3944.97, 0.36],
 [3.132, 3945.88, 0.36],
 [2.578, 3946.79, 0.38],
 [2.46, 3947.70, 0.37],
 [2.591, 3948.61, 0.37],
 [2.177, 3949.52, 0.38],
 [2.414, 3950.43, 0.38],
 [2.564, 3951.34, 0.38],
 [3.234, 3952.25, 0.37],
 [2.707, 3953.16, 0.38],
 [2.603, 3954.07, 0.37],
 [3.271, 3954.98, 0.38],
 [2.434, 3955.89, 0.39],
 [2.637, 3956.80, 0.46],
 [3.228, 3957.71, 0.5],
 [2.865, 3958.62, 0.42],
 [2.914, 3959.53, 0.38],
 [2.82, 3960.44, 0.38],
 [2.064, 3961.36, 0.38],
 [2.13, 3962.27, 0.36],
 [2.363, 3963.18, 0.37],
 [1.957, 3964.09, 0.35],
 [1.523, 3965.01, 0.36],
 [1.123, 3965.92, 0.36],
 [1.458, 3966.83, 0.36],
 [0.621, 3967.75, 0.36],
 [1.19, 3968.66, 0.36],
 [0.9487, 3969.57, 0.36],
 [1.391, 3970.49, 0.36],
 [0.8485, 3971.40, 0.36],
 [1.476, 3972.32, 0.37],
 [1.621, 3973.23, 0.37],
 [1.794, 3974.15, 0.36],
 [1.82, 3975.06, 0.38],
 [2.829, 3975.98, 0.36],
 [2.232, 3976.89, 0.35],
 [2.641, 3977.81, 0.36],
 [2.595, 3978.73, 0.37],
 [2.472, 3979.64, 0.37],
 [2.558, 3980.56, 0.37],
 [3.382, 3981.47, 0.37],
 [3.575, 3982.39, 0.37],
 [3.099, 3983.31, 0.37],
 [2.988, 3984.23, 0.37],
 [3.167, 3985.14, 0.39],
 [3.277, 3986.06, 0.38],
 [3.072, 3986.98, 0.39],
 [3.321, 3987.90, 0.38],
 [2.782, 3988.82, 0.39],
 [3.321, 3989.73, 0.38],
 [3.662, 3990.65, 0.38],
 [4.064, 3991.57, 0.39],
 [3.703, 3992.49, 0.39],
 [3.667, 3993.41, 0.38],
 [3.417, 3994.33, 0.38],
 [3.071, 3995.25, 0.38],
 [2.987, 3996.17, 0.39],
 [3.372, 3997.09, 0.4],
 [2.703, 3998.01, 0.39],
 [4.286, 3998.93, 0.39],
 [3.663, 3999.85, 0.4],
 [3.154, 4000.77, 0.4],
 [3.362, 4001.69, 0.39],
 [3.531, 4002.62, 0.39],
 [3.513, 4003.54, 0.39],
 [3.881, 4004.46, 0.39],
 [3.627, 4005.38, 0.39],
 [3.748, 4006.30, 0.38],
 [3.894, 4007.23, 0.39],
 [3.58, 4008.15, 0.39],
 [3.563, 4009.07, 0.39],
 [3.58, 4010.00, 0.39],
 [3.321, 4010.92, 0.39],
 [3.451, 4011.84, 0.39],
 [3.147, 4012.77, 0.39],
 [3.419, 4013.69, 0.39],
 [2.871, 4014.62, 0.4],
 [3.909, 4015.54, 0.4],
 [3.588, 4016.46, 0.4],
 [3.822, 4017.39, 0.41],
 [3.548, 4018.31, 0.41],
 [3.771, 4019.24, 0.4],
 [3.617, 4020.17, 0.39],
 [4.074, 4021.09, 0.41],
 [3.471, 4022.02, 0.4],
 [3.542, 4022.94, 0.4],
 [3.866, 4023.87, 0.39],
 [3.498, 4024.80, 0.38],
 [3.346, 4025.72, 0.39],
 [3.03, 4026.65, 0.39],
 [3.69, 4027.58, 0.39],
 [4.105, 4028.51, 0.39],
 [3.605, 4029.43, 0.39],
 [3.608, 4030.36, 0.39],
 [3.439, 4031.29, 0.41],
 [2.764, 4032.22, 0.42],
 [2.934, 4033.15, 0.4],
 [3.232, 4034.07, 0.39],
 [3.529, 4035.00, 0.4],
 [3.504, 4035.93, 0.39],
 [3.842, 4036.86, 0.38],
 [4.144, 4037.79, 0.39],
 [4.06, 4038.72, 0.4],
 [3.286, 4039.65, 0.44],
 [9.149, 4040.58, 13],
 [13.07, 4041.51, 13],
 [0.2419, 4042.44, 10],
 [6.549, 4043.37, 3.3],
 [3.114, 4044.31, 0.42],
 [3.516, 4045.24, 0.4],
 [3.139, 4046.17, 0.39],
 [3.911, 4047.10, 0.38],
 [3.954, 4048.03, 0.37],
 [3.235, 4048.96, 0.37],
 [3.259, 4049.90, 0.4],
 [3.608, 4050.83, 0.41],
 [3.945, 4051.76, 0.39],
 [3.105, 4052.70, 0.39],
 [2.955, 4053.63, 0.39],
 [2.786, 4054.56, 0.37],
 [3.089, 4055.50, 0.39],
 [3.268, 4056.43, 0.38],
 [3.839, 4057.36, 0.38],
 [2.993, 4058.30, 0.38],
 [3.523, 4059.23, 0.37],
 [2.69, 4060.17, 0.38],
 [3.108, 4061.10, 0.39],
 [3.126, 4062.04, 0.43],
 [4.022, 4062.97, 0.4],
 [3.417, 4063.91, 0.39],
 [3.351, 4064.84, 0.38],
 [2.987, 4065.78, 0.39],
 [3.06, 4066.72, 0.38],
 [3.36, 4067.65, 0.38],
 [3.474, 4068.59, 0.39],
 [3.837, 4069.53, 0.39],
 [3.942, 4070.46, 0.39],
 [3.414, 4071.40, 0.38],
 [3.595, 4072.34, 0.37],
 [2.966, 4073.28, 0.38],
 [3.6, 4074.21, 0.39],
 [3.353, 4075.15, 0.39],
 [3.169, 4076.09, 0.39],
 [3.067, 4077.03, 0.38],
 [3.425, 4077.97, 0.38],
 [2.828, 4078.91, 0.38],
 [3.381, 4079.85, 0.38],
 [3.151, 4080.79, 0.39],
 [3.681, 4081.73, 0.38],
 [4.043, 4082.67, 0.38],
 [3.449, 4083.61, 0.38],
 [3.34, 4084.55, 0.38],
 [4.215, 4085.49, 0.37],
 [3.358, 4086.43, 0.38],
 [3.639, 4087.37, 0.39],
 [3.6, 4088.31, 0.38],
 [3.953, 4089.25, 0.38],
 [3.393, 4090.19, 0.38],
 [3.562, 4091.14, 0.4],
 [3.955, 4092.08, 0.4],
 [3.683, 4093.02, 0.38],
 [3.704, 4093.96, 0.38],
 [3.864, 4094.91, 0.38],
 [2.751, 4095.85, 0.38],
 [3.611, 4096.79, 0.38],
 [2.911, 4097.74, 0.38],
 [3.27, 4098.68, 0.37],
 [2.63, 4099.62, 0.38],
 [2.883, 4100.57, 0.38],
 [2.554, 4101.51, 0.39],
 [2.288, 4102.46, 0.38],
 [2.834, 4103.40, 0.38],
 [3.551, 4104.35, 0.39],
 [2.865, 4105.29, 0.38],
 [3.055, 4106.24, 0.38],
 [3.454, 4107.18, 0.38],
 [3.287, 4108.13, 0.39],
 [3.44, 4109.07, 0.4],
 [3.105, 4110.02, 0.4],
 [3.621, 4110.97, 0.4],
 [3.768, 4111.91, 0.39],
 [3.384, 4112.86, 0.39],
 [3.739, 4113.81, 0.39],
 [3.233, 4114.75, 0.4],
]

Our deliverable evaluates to 3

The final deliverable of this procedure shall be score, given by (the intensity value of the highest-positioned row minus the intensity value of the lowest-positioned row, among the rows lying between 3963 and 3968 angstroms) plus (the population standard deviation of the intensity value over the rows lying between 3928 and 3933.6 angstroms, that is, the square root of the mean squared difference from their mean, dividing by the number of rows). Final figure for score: -1.38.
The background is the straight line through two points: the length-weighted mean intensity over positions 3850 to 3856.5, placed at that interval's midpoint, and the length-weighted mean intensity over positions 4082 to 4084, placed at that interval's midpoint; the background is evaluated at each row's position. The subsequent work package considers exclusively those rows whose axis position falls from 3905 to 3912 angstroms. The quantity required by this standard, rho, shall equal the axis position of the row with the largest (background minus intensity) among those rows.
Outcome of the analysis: 3907.90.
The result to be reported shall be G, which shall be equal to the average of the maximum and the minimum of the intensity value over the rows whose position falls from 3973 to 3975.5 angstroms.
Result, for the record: 1.7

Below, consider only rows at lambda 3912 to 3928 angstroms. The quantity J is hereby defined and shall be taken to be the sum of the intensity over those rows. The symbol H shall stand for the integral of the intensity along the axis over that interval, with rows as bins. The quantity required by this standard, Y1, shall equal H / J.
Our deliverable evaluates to 0.892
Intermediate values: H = 39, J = 44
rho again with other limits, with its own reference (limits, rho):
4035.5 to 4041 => 4039.65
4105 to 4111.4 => 4105.29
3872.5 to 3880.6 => 3876.54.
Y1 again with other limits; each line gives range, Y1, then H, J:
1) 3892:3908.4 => 0.908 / 40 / 44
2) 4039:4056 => 0.943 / 72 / 76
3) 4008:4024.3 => 0.905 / 58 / 64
